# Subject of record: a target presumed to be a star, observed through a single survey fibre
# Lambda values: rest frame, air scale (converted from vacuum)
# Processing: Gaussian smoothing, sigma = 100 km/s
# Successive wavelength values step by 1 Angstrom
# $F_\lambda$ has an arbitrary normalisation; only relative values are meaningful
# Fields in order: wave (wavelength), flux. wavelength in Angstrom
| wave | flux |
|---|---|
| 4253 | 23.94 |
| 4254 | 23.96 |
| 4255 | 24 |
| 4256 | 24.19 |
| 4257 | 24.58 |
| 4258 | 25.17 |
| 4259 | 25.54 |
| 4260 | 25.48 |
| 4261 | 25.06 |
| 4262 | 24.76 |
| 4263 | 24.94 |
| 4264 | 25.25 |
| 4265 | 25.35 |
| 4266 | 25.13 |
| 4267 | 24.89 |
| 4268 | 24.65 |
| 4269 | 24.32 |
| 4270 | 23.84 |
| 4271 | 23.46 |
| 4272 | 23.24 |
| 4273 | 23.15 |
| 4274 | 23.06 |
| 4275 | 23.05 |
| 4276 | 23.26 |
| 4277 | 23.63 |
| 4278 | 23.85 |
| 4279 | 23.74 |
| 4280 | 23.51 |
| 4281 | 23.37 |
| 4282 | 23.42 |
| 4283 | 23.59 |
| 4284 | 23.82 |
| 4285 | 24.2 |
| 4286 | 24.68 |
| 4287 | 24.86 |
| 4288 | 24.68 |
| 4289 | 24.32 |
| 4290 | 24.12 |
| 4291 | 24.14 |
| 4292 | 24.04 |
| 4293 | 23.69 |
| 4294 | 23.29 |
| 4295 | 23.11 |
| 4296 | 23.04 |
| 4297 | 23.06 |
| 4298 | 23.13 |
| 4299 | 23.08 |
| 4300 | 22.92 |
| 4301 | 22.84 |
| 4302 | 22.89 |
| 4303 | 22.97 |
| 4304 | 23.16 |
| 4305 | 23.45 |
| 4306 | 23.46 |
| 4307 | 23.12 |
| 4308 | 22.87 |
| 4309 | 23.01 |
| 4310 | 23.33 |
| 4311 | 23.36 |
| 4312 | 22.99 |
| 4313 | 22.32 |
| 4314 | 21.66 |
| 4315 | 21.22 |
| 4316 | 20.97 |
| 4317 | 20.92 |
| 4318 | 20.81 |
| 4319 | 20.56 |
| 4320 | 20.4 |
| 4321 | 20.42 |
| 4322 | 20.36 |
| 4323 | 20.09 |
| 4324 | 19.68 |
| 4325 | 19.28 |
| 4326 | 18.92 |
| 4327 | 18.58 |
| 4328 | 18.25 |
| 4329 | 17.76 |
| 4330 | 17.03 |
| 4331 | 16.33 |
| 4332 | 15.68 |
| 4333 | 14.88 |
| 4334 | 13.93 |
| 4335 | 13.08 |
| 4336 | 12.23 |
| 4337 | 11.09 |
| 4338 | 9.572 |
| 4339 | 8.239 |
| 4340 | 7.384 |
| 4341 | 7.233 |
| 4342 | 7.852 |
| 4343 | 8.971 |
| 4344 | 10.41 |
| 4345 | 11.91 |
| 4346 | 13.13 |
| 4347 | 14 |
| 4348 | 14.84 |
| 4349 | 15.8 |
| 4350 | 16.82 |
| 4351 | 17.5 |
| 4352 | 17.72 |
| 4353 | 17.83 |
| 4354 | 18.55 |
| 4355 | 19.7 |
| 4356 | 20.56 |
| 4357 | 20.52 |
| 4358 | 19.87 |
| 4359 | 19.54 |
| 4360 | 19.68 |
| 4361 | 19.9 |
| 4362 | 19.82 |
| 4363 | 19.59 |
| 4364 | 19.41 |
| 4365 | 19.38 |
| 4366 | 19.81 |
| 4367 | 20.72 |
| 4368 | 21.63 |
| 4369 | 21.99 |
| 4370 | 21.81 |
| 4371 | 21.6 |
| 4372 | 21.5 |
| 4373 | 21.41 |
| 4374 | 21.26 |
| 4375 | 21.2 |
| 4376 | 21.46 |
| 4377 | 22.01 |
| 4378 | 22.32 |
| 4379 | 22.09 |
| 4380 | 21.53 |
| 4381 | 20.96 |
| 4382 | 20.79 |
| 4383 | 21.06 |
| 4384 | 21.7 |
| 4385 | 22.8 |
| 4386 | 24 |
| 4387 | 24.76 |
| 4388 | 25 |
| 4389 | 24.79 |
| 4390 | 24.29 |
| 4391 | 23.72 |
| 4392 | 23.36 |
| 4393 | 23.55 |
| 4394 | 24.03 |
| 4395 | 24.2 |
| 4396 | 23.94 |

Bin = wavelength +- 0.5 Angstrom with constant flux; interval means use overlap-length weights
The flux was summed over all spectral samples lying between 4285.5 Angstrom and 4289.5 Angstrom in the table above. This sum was 99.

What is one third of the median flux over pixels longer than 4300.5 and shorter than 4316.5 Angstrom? 7.66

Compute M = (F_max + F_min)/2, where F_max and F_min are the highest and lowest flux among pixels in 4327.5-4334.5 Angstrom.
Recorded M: 16.1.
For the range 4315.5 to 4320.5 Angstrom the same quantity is 20.7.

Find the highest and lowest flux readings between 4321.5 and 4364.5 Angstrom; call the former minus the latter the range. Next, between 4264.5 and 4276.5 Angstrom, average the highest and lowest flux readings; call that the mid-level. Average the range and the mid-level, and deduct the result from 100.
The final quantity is 81.2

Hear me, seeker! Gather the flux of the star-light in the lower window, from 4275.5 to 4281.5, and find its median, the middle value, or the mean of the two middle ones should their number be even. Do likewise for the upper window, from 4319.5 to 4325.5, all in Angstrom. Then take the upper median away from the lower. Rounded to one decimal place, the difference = 3.3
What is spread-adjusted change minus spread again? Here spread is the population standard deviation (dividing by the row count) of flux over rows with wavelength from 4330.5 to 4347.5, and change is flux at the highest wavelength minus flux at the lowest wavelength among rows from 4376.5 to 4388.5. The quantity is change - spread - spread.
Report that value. -2.8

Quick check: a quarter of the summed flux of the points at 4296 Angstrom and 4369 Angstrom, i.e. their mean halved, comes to 11.3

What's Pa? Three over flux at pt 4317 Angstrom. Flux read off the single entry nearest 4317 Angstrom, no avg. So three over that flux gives 0.143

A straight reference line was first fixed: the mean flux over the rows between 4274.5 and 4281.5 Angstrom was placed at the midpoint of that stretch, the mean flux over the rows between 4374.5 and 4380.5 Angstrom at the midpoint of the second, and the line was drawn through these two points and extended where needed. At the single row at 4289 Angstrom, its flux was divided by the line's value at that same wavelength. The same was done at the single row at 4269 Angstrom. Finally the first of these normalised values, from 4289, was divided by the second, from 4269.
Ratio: 1.01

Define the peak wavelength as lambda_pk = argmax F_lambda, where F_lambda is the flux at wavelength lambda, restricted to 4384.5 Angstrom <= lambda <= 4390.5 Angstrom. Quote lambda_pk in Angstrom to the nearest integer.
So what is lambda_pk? 4388 Angstrom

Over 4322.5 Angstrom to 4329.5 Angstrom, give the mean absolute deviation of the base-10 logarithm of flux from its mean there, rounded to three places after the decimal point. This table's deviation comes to 0.015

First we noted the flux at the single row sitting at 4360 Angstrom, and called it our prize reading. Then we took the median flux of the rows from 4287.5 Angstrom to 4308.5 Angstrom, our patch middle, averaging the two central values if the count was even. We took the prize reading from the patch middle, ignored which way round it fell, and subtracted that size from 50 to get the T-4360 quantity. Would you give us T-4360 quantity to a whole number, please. 47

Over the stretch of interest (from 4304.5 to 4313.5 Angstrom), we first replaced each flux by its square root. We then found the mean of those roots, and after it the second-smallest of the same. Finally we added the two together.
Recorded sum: 9.59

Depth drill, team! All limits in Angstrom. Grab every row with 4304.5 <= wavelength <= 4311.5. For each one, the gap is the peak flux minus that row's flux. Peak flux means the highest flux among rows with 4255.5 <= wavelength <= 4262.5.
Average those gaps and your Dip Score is 2.3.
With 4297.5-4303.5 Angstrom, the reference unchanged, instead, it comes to 2.6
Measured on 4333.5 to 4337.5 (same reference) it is 13.0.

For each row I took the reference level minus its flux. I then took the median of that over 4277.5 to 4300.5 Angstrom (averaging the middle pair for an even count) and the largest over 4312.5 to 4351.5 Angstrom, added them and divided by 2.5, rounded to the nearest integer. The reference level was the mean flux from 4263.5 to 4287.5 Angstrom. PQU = 7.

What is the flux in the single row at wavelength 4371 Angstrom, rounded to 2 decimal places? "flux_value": 21.60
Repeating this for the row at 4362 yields 19.82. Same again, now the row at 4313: 22.32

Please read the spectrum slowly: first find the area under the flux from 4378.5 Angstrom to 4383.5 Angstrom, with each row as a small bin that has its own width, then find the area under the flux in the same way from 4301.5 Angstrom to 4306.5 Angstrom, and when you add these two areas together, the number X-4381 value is 222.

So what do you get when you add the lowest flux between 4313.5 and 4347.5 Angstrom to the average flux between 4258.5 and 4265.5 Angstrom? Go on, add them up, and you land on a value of 32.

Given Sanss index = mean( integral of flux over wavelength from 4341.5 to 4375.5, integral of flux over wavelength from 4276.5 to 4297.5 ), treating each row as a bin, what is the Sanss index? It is 558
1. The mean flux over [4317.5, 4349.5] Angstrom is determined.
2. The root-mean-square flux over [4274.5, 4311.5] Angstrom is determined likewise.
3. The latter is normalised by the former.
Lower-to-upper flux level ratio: 1.57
